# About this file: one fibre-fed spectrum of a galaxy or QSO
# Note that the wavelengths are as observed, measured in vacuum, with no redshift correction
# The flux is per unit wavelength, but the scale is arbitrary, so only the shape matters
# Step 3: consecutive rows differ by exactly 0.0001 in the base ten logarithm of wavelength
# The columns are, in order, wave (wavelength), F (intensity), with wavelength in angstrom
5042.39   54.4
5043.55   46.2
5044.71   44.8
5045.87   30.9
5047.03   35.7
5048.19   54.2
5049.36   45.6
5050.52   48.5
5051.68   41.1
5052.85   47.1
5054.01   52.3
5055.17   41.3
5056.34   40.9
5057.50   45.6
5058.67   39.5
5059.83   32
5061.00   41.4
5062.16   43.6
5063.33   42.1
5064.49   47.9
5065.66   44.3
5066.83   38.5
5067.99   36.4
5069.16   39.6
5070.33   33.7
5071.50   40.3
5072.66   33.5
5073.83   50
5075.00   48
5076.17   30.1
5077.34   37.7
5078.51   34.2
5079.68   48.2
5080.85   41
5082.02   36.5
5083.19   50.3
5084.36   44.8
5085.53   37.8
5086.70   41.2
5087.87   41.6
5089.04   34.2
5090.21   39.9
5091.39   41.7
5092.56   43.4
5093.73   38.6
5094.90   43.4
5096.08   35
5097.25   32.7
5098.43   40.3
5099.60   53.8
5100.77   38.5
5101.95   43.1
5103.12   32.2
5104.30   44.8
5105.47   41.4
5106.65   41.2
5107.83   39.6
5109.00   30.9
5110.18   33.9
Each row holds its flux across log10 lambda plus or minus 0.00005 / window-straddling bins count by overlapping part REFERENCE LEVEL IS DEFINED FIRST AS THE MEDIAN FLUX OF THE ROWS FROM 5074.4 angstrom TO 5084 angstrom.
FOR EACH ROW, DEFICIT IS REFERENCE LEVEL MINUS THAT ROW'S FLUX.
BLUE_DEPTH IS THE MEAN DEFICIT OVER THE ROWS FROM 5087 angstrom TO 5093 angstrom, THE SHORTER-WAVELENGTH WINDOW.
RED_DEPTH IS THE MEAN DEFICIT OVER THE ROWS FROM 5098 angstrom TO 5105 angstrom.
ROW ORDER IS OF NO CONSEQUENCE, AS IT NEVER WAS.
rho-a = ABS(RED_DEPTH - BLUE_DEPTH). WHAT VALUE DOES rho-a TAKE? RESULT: 2.0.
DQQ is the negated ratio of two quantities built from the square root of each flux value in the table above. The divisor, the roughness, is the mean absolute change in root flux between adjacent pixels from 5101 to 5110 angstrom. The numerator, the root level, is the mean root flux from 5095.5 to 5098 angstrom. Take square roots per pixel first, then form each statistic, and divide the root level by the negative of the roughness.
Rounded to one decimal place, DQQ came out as -11.5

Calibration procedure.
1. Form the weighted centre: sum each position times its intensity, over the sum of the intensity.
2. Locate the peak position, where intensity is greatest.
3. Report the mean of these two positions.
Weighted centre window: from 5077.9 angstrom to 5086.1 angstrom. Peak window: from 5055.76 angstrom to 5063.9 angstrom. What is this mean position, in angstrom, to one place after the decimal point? 5069.8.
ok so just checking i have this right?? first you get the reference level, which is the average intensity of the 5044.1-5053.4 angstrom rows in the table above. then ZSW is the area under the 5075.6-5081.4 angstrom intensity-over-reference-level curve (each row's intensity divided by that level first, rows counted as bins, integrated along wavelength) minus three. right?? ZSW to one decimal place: 2.1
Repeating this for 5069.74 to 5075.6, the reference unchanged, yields 2.5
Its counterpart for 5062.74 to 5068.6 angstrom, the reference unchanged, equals 2.6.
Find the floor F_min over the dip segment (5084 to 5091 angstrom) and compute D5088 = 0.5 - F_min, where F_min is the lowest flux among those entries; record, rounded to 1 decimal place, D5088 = -33.7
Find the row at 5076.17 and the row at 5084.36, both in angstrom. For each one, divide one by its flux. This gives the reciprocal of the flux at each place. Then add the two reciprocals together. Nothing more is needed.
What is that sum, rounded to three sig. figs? 0.0555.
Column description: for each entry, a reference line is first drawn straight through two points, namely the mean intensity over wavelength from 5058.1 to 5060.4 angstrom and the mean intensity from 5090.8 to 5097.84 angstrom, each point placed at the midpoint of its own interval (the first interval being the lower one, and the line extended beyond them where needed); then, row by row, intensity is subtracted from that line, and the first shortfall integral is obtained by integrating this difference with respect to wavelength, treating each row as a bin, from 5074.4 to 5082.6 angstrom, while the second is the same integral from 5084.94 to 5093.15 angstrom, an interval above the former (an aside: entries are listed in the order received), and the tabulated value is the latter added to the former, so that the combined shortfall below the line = -26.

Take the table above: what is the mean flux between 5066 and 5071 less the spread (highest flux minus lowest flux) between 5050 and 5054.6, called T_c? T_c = 26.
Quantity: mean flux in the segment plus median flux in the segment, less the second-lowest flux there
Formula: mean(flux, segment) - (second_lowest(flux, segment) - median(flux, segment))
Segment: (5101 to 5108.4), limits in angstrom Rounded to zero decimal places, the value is 42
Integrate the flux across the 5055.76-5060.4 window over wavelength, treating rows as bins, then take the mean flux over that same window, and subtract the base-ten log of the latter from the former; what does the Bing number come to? 182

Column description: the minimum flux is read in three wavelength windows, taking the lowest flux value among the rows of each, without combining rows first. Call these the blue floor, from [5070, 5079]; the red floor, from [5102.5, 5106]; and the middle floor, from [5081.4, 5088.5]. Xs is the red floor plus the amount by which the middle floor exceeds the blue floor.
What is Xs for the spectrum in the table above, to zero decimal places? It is 39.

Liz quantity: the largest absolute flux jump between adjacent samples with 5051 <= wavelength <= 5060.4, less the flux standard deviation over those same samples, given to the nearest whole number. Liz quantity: 5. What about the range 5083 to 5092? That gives 3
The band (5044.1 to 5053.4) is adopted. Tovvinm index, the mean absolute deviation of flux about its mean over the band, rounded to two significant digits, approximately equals 5.7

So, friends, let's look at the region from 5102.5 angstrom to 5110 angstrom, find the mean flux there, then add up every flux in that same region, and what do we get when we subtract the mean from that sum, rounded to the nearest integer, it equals 192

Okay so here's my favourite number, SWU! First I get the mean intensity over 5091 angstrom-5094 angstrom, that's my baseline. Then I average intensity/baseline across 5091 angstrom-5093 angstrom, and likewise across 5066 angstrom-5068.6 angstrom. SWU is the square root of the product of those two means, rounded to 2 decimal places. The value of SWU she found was 0.97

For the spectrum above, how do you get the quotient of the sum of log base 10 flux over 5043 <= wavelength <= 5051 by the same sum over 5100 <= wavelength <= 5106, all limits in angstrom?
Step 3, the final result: 1.4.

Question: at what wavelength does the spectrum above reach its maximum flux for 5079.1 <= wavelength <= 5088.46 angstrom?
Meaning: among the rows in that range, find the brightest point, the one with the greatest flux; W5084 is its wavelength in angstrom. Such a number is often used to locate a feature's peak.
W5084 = 5083.19 angstrom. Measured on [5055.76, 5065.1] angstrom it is 5064.49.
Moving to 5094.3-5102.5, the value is 5099.60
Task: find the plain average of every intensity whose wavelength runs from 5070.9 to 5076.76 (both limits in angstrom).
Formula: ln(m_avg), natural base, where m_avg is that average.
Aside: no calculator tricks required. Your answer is 3.70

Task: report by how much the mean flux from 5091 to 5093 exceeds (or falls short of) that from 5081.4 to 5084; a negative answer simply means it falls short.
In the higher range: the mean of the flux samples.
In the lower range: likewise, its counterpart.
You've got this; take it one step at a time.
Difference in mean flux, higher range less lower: -0.9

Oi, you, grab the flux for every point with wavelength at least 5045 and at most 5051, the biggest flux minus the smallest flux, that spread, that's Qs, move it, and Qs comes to 23.3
